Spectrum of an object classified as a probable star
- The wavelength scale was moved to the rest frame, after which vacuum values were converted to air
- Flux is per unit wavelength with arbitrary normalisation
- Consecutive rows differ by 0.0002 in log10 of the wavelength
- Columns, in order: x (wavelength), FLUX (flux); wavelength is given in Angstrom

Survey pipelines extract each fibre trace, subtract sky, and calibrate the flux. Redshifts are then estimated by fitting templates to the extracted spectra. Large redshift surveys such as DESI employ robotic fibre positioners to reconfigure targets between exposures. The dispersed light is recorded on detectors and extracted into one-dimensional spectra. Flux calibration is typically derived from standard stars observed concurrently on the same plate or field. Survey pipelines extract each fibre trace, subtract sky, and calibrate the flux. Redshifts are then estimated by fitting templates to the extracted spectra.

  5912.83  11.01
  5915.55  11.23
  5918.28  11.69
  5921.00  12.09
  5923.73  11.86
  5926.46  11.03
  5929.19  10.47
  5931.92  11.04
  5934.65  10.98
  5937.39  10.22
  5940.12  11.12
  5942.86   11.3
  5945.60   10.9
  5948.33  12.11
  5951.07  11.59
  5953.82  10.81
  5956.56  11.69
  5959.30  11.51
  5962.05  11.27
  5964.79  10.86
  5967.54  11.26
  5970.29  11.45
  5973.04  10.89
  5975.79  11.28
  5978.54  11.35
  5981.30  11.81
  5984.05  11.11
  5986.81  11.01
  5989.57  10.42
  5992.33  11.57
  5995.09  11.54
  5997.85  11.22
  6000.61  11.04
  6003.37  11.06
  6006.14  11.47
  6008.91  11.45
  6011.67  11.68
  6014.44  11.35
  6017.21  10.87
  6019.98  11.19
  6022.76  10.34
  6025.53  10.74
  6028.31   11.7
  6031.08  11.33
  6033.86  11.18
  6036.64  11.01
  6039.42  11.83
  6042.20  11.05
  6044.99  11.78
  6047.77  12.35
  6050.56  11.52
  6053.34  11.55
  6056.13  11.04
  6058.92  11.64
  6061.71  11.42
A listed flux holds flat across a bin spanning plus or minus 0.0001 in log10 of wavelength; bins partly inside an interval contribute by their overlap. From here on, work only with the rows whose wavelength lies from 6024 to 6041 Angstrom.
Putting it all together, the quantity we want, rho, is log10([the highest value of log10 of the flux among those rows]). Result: 0.0306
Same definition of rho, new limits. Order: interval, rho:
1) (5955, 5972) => 0.0285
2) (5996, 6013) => 0.0283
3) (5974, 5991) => 0.0303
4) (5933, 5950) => 0.0347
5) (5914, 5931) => 0.0344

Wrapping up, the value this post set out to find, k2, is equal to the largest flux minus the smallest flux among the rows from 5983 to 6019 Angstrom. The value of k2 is 1.26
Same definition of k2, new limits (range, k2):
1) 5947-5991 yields 1.69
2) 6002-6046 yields 1.49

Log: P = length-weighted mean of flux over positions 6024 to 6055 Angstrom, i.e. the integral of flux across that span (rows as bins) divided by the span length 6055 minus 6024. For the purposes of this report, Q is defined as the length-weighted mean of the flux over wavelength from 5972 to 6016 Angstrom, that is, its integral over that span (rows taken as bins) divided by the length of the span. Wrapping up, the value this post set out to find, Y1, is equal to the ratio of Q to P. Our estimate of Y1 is 0.98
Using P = 11.45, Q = 11.27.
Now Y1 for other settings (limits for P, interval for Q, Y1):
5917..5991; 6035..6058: 1.03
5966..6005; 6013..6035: 0.99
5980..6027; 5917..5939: 1.00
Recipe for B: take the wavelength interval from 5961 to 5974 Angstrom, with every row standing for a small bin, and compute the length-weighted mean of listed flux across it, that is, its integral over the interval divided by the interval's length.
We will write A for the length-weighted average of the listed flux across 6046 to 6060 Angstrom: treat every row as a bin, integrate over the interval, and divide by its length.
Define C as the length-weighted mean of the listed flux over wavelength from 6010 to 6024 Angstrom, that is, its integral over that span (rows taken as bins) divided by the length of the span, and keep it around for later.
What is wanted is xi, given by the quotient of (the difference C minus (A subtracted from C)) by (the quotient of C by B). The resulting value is 11.7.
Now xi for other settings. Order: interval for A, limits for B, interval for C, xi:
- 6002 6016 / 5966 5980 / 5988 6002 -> 11.5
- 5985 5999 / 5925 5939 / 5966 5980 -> 10.7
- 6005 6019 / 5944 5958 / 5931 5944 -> 11.9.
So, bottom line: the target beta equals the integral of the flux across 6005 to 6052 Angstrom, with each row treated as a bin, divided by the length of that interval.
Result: 11.3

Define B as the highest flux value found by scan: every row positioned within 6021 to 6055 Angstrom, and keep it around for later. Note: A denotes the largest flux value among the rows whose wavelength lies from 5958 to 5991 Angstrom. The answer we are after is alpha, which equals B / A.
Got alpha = 1.05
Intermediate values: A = 11.81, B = 12.35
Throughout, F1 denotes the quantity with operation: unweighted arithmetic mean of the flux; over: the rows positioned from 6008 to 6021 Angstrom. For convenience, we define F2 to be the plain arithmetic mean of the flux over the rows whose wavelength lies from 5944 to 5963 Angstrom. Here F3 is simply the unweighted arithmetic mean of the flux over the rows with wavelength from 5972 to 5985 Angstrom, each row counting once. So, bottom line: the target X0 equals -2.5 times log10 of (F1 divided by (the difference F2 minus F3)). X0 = -4.9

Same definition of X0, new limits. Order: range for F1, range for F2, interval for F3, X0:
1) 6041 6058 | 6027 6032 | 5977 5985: -5.3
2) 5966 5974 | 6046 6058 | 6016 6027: -2.8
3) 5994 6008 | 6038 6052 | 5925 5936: -2.8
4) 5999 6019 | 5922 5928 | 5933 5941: -3.1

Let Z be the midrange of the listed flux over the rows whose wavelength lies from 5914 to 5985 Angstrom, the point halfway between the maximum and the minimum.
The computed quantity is 11.2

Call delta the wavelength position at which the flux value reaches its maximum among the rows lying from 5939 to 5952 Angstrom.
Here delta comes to 5948.33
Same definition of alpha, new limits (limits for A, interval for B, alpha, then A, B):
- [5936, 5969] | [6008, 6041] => 0.98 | 12.11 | 11.83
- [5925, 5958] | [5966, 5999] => 0.98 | 12.11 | 11.81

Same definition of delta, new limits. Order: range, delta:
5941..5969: 5948.33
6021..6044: 6039.42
